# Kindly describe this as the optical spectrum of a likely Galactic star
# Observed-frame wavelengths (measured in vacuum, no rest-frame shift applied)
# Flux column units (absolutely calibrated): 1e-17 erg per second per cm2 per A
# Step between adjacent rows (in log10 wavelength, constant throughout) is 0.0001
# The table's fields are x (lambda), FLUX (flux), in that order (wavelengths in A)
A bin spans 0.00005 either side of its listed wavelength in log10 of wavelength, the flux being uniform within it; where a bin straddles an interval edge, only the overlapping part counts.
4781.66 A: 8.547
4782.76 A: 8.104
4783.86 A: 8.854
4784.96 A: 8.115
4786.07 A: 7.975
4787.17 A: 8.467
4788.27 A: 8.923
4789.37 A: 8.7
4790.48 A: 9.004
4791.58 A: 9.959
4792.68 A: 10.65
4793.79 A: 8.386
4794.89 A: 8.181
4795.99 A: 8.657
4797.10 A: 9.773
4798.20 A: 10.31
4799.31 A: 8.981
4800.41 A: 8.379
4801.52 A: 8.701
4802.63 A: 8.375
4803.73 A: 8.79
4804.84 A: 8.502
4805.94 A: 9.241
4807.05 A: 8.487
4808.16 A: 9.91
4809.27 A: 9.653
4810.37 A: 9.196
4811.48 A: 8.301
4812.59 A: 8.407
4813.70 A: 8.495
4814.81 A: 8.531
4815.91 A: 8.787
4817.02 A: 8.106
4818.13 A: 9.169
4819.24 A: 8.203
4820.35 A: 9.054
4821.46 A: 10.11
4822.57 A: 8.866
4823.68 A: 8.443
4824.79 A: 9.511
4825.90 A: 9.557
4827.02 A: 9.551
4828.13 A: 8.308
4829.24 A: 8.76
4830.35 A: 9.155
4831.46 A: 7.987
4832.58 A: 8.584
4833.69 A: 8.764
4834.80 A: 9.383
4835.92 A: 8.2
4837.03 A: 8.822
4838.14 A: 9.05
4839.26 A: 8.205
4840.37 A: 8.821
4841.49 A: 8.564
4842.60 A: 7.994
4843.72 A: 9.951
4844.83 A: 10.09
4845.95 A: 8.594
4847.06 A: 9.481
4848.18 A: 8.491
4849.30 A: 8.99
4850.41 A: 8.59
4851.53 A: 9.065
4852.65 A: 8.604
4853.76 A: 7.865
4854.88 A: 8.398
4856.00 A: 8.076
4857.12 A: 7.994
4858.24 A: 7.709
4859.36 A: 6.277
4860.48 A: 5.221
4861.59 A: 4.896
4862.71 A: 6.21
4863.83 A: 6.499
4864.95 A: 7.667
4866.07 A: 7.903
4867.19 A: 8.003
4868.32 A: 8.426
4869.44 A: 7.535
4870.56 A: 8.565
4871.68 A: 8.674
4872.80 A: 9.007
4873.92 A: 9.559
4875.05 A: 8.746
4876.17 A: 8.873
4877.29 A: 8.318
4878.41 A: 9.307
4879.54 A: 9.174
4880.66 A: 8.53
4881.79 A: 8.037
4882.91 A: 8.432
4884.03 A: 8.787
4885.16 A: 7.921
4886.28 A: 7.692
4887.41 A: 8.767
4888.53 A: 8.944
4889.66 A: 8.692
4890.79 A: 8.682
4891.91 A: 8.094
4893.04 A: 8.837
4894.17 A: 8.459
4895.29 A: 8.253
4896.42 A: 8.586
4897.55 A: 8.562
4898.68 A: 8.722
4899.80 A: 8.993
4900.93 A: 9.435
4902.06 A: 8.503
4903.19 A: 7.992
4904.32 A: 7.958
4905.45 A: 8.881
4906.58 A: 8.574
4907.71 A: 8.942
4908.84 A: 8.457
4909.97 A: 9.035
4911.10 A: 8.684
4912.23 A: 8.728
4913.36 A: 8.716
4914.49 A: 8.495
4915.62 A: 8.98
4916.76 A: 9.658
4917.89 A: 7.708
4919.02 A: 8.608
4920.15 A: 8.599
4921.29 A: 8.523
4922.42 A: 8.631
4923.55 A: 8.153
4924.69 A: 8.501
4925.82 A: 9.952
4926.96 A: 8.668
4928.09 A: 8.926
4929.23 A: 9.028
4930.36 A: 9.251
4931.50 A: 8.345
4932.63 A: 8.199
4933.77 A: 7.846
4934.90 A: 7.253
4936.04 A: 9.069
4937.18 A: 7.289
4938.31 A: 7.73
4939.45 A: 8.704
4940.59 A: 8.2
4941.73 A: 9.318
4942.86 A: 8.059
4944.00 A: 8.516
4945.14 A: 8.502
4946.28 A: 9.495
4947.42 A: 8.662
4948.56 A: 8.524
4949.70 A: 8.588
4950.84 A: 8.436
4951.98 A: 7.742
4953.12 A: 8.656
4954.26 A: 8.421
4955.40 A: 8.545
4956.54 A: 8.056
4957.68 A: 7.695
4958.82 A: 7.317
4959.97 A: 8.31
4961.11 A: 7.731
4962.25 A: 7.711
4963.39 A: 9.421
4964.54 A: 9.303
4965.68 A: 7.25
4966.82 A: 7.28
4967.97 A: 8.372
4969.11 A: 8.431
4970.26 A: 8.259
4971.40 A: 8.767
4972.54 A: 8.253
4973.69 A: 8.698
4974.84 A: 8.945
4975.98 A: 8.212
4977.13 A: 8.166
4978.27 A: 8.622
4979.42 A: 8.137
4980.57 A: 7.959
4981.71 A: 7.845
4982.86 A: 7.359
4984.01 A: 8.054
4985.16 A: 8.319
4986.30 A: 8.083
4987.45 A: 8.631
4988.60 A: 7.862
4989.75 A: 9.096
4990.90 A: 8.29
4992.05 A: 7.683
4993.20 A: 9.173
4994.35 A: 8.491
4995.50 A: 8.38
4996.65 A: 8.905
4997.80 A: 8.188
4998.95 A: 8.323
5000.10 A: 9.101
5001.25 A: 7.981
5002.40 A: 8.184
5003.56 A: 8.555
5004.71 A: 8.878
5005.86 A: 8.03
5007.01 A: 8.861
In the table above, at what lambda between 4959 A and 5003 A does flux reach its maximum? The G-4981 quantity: 4963.39 A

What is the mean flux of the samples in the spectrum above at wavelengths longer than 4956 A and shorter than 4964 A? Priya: 8.0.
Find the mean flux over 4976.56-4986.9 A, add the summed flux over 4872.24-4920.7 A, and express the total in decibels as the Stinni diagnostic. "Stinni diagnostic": 26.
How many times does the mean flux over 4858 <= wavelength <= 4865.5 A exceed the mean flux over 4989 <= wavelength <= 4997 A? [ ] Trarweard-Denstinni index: 0.74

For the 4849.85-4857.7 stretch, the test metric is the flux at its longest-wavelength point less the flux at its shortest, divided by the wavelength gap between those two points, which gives -0.09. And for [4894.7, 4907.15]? 0.03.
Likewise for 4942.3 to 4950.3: 0.08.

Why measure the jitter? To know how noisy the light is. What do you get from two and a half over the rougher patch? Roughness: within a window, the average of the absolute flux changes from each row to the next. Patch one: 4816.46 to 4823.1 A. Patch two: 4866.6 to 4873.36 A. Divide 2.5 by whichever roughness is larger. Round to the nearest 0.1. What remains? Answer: 2.4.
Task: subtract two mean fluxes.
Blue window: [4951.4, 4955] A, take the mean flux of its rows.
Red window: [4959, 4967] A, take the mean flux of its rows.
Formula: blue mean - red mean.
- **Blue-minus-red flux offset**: 0.1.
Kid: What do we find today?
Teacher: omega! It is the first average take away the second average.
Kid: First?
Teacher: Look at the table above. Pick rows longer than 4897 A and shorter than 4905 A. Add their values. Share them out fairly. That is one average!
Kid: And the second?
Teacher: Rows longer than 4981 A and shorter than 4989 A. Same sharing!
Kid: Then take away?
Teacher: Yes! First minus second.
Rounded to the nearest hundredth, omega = 0.57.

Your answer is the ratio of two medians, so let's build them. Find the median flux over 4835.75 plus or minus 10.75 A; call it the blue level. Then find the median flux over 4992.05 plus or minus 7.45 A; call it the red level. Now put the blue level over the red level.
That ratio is 1.05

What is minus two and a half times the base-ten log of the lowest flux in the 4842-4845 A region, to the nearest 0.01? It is -2.26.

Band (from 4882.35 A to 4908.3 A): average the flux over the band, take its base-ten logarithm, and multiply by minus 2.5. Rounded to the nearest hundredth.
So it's -2.33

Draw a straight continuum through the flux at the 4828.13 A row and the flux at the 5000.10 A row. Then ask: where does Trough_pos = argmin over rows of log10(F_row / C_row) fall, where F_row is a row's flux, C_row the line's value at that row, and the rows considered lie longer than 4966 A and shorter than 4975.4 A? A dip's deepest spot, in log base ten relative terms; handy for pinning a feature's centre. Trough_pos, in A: 4966.82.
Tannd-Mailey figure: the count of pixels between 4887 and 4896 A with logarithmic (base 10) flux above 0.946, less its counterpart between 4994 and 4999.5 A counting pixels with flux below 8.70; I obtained -2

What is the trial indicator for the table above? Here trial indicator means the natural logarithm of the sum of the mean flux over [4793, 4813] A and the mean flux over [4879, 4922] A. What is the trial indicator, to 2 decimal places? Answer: 2.86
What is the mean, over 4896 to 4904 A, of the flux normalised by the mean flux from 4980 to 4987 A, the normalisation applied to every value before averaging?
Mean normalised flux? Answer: 1.09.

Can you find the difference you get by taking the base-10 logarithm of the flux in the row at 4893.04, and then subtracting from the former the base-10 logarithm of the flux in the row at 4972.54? 0.030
